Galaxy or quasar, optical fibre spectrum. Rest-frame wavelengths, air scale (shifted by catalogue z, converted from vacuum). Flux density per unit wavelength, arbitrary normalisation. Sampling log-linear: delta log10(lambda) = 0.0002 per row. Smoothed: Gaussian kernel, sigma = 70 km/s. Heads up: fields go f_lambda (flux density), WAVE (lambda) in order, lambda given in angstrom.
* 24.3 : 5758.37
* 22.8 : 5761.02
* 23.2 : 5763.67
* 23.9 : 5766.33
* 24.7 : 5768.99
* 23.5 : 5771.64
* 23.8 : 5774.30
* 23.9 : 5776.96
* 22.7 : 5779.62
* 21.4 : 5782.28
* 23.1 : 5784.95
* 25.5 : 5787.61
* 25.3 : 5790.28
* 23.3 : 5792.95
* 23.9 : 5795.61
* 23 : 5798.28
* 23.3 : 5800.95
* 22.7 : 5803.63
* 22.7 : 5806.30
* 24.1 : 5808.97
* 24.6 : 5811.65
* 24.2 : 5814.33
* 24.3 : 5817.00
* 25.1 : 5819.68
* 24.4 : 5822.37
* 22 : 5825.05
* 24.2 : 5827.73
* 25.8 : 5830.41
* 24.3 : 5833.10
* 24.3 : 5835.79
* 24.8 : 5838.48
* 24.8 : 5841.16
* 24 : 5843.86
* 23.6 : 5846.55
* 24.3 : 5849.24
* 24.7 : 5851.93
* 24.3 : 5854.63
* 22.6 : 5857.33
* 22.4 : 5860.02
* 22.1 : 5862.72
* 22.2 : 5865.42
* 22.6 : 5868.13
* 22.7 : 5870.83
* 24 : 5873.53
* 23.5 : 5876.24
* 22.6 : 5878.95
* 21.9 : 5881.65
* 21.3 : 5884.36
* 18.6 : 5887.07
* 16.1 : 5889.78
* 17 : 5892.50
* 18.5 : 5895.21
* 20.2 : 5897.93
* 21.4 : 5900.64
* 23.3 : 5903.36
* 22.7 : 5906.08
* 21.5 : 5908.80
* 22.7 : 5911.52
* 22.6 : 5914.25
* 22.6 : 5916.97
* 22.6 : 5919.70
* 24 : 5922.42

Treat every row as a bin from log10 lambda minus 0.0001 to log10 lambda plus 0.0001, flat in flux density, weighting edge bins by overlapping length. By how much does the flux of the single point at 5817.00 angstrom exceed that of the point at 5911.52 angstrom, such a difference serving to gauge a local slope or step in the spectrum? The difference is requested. 1.60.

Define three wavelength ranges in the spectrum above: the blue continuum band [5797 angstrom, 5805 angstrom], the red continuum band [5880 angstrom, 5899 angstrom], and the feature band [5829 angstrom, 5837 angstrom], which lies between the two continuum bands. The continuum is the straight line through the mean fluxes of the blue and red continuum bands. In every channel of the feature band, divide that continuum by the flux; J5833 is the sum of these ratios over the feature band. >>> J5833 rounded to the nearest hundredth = 2.61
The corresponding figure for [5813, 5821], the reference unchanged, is 2.73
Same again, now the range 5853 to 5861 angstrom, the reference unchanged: 2.67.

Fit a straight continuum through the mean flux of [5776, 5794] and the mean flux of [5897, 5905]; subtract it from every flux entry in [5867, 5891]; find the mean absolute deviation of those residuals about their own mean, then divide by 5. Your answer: 0.36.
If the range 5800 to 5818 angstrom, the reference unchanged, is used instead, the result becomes 0.15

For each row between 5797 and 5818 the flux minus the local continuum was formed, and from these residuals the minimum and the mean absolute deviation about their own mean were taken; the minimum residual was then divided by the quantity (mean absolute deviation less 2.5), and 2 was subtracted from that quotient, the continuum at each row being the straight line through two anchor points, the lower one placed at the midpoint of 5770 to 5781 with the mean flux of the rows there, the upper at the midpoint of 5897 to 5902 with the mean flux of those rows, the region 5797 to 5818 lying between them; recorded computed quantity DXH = -1.9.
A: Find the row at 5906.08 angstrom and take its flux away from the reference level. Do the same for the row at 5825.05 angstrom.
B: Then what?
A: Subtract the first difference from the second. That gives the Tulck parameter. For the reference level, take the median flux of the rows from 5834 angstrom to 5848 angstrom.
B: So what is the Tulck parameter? 1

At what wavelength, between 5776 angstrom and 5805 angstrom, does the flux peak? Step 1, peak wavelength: 5787.61 angstrom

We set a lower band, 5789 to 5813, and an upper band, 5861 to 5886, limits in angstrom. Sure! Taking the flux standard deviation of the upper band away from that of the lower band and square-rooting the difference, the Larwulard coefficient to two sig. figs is 0.27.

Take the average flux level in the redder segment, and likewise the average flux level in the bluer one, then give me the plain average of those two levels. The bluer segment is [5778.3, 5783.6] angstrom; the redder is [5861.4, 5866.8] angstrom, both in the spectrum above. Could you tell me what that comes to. 22.1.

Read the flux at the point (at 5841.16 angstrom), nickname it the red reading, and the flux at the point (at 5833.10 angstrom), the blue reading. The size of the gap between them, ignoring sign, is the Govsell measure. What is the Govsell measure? 0.5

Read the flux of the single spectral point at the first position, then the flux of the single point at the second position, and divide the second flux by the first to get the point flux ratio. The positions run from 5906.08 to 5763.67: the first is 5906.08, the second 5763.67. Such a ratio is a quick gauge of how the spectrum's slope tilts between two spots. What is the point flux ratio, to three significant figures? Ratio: 1.02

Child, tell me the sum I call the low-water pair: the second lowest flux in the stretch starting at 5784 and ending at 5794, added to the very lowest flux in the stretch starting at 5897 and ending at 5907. 43.5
